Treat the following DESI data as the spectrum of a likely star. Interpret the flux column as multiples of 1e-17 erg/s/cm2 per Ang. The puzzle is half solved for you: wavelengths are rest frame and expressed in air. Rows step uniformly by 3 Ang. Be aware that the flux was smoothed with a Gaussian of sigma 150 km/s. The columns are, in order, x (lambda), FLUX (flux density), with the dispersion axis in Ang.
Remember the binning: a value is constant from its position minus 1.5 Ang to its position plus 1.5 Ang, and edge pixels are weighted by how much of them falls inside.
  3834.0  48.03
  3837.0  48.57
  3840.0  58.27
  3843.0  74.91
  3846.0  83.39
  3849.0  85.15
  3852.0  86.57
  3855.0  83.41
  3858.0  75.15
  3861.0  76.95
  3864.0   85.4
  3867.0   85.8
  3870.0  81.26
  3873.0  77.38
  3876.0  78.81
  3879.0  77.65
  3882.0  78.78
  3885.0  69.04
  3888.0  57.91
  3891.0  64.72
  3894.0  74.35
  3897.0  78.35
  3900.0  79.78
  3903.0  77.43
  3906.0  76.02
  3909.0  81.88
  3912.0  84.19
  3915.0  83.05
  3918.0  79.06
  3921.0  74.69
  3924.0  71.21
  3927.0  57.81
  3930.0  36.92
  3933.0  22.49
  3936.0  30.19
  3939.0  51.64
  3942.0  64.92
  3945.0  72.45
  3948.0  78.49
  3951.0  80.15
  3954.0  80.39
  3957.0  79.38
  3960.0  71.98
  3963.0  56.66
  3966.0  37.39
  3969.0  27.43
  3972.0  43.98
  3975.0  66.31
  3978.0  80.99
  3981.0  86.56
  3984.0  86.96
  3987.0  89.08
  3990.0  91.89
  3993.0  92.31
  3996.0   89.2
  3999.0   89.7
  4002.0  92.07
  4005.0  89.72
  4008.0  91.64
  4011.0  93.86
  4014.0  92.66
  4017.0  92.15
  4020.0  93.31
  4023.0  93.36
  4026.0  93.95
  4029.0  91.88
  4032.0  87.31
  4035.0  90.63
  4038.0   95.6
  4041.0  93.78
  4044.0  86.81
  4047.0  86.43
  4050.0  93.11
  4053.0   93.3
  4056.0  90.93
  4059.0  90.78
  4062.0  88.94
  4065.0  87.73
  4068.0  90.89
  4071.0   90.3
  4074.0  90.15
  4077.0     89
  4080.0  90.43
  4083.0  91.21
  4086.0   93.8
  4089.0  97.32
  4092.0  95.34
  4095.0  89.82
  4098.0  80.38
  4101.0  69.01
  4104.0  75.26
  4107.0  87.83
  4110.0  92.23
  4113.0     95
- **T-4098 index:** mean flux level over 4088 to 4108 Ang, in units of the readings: 85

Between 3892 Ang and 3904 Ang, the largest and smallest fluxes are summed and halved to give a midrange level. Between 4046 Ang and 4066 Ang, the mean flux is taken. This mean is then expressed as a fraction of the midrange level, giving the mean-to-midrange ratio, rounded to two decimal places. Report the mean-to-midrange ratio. 1.17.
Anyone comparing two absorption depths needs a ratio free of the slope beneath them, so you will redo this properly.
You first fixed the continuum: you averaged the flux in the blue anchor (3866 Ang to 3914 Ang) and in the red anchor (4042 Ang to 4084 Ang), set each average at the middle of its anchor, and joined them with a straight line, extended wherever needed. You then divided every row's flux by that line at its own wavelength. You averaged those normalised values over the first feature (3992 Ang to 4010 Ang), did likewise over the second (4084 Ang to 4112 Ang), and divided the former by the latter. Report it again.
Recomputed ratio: 1.14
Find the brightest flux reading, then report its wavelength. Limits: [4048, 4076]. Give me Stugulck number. 4053.0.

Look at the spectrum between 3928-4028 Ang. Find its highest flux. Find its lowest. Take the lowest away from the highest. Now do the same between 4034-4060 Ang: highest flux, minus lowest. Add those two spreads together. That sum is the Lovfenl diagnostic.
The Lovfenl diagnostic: 81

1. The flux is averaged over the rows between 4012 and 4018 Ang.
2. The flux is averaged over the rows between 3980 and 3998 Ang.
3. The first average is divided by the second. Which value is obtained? 1.03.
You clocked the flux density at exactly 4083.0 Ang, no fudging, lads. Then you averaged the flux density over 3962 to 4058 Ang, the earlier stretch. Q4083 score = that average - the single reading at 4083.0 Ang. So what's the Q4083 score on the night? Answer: -7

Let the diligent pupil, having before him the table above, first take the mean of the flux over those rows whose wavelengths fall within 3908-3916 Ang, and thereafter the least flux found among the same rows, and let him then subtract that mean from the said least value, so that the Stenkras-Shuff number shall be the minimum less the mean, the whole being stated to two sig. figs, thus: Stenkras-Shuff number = -1.2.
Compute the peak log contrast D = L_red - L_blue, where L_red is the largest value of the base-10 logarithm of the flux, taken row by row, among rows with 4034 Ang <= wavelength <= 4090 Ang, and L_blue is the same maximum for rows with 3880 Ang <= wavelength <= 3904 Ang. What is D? 0.086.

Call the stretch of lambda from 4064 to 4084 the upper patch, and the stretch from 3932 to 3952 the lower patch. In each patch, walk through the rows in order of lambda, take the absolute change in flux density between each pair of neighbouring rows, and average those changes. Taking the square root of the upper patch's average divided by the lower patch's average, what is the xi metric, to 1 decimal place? 0.4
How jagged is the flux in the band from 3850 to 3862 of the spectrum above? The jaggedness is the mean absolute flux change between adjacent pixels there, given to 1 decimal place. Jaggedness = 4.4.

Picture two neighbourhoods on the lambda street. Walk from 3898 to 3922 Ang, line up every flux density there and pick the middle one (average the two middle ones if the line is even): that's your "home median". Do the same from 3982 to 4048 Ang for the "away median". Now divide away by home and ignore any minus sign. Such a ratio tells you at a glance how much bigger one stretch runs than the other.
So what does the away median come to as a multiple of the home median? 1.2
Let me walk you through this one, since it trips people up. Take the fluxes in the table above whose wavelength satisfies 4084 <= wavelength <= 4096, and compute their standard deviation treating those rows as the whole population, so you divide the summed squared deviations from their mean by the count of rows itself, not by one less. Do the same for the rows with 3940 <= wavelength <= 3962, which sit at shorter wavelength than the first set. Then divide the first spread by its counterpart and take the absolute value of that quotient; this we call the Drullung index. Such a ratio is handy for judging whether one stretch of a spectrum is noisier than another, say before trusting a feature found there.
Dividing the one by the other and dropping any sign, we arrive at 0.51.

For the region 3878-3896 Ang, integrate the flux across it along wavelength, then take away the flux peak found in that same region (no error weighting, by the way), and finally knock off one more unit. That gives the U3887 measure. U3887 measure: 1188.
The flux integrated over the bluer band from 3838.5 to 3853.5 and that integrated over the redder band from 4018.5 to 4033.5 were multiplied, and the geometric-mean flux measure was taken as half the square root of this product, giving 634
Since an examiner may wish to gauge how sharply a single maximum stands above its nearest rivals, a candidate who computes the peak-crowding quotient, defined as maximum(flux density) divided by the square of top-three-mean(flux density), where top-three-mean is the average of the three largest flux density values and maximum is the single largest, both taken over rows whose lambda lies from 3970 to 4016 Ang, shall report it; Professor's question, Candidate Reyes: 0.0109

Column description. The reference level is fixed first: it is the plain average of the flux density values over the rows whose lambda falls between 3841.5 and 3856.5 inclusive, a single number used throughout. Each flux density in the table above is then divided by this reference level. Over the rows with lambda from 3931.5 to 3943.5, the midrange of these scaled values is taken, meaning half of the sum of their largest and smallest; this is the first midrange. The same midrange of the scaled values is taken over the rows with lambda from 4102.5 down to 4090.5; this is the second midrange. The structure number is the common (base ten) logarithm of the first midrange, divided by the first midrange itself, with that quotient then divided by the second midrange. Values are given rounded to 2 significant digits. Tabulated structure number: -0.53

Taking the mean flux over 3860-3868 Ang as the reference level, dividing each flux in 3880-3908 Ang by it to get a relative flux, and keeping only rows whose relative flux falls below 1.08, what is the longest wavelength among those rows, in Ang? 3906.0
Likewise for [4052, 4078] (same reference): 4077.0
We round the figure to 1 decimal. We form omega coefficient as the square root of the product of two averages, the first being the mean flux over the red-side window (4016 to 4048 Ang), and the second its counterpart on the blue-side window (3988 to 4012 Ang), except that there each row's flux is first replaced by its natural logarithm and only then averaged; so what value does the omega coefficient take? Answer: 20.3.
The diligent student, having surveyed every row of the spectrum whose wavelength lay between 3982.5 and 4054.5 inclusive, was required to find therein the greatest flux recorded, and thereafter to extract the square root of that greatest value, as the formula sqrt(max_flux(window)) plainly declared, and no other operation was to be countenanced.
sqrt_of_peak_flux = 9.8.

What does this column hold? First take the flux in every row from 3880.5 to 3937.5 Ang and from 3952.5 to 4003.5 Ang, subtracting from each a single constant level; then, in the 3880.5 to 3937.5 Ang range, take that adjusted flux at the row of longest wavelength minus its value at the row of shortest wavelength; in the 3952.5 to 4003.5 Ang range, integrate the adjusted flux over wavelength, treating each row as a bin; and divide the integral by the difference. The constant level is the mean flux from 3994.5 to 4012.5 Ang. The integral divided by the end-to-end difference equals 18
